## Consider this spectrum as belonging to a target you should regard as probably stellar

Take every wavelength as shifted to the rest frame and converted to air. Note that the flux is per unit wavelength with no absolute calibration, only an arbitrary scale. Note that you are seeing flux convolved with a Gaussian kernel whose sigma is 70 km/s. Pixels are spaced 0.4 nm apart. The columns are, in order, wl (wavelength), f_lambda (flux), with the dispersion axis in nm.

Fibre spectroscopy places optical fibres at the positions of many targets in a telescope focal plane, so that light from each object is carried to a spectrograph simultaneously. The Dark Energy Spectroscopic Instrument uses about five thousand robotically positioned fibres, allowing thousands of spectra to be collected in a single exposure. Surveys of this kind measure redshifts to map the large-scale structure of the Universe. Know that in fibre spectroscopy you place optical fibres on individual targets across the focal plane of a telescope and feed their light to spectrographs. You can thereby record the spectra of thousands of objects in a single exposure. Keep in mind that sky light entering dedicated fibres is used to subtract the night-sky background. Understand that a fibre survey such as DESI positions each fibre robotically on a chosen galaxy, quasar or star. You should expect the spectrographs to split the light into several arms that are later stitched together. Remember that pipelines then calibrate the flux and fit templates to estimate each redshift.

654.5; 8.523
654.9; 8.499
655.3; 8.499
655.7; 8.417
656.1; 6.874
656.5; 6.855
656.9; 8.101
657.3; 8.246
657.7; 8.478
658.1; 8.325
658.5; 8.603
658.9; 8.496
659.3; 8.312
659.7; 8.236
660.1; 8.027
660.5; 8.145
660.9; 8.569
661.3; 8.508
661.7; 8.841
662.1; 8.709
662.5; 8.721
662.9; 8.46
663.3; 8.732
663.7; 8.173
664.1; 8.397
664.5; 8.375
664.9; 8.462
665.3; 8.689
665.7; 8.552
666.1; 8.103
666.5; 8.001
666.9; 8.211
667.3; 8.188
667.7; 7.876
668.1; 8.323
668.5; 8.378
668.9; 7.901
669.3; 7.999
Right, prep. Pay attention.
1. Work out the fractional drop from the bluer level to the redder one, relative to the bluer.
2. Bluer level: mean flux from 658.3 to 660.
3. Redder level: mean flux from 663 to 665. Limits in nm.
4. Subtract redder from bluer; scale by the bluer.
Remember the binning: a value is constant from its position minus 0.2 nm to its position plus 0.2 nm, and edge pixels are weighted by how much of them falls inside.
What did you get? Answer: 0.00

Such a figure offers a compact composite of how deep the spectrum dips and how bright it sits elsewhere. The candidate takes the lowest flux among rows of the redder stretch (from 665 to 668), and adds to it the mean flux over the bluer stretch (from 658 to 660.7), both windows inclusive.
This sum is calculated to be 16.2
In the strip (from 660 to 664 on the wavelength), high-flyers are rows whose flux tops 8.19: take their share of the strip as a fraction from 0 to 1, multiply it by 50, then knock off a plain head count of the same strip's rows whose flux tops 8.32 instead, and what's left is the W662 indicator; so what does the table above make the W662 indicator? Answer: 28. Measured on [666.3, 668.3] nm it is 19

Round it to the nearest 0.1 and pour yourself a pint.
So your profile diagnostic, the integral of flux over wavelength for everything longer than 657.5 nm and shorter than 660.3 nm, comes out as 23.4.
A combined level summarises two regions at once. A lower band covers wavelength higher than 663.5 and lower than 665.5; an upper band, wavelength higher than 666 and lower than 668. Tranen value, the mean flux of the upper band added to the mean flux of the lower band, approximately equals 16.5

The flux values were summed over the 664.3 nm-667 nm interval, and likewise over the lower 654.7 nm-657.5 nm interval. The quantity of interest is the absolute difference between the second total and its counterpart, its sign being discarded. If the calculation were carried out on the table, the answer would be 2.9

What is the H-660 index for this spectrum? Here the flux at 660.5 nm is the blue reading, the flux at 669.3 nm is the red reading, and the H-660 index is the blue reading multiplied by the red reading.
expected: 65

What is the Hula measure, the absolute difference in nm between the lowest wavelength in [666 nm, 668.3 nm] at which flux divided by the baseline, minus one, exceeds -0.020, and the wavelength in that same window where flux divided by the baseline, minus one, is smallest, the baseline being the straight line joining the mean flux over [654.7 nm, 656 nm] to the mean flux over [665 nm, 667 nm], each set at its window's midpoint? 0.80 nm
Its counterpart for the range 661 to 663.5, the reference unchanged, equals 1.60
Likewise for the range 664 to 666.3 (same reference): 2.00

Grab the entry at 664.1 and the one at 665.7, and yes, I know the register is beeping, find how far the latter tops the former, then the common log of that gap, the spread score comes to -0.81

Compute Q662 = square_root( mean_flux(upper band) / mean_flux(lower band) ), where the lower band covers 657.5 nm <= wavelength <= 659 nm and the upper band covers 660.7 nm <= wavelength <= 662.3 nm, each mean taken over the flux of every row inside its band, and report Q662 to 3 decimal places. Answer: 1.011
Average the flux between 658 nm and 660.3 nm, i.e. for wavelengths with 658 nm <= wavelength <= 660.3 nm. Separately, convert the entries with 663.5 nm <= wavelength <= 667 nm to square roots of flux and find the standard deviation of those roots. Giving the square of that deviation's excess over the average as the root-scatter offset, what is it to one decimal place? 68.8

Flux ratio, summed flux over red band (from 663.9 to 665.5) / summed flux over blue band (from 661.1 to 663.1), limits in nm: 0.78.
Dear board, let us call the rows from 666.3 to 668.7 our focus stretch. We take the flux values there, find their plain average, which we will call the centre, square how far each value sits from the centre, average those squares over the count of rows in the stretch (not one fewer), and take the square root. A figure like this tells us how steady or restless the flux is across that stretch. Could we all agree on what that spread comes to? 0.17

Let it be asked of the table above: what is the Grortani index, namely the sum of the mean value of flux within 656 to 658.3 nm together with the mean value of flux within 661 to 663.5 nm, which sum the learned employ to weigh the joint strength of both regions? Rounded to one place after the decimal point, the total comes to 16.5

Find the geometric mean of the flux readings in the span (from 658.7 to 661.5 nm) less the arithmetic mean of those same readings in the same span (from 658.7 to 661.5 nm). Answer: -0.0022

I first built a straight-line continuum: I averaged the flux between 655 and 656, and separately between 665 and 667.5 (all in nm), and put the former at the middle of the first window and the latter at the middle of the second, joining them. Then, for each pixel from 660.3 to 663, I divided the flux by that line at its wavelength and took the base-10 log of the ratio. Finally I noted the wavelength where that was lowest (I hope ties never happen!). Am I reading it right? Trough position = 660.5 nm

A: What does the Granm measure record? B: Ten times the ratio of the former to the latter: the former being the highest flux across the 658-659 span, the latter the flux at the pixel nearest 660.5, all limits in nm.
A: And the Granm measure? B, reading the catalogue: 10.6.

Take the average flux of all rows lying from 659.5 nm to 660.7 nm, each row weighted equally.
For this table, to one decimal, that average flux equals 8.1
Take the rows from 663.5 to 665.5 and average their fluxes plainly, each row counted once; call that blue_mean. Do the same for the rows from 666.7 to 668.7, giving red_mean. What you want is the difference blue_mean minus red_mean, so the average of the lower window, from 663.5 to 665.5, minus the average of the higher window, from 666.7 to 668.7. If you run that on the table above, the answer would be 0.2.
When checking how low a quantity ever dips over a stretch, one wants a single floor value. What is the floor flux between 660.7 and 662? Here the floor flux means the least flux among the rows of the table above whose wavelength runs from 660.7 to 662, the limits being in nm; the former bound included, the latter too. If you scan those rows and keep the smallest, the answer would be 8.508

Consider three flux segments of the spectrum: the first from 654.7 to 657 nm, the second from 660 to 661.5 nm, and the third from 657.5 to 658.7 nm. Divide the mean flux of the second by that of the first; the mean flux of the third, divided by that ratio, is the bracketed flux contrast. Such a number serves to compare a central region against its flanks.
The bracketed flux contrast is 8.0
